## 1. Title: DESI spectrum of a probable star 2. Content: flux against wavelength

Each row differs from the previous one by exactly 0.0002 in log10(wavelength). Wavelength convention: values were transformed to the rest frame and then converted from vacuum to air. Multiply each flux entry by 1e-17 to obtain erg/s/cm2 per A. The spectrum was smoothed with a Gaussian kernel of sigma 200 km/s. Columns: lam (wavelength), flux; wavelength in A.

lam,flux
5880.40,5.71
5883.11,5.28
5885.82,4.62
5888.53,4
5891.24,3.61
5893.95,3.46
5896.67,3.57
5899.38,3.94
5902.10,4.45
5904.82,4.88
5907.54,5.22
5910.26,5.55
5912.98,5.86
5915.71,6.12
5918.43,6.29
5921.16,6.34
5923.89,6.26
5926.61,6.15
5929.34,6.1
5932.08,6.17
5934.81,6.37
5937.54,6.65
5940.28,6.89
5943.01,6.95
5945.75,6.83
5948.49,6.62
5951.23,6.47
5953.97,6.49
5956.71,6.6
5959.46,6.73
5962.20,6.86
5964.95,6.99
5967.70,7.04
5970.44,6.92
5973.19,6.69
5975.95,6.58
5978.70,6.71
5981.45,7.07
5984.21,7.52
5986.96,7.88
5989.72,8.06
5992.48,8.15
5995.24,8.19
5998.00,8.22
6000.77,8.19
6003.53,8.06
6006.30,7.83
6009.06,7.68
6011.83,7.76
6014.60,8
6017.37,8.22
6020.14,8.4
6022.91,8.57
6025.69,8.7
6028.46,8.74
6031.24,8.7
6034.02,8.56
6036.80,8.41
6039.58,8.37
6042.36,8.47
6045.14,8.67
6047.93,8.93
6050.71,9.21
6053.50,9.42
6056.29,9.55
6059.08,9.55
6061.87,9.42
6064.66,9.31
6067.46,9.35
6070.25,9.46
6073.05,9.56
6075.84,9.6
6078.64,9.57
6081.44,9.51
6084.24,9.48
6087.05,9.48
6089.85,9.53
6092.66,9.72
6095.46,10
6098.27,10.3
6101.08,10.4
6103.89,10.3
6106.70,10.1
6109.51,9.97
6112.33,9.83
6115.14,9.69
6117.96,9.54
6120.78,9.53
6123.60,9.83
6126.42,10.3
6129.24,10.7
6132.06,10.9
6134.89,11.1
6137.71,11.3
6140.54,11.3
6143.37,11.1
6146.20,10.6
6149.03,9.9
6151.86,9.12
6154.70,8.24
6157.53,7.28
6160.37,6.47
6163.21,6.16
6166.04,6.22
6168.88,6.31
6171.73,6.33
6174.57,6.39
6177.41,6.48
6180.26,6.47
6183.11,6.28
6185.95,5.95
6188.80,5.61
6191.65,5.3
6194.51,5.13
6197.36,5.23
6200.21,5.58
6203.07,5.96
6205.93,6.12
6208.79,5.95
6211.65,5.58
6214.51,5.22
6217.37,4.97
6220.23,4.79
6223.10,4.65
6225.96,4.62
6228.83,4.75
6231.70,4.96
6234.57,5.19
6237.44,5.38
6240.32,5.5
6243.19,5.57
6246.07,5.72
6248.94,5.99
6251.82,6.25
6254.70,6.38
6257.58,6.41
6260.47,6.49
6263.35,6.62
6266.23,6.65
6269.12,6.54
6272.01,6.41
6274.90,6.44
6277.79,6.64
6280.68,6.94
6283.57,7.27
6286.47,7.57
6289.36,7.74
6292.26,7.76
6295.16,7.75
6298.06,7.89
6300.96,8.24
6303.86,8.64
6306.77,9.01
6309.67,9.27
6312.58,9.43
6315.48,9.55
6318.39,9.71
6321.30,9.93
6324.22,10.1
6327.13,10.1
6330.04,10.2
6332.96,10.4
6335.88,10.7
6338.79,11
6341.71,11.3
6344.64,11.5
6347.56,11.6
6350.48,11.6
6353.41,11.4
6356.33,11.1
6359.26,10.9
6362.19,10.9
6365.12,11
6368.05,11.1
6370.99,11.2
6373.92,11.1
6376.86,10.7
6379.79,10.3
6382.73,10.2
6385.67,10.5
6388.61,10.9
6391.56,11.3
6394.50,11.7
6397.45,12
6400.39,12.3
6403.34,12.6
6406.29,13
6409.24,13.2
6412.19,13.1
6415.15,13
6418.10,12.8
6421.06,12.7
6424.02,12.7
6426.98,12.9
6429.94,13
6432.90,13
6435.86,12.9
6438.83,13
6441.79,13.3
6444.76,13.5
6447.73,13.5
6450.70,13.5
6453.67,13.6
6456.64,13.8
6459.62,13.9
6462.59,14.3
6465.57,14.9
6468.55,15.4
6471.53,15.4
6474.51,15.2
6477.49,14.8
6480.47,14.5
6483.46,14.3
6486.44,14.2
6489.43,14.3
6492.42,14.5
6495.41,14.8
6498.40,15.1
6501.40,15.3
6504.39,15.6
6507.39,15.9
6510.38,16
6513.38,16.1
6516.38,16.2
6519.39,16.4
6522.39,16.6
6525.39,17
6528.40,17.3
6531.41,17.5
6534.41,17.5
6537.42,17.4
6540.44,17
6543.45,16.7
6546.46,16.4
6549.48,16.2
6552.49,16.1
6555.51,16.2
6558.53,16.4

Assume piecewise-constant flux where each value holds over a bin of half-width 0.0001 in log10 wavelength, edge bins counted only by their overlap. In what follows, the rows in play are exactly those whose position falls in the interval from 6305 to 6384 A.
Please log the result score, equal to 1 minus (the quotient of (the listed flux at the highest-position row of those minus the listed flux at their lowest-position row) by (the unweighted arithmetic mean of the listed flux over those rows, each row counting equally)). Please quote 0.89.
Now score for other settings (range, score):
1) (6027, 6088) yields 0.92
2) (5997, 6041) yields 0.98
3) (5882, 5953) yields 0.79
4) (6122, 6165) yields 1.38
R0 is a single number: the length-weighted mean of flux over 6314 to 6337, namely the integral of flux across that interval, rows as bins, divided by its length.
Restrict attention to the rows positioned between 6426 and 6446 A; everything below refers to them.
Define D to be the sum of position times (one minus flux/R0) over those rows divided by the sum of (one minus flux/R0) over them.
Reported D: 6436.2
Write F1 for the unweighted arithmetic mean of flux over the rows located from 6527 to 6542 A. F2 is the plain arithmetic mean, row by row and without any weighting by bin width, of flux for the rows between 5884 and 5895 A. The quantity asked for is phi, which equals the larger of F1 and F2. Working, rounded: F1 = 17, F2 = 3.9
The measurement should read 17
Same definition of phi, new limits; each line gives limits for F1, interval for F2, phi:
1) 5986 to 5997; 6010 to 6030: 8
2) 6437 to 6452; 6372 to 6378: 13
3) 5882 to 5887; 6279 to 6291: 7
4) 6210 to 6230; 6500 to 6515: 16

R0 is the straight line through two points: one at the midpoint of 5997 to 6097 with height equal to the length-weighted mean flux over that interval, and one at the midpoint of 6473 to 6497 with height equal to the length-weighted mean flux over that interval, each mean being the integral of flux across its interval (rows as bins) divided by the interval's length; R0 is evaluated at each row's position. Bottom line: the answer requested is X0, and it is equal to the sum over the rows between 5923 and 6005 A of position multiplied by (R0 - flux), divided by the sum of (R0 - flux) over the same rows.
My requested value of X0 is 5955.4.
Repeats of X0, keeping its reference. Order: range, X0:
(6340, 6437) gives 6382.5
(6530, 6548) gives 6537.6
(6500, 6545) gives 6526.1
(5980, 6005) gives 5987.2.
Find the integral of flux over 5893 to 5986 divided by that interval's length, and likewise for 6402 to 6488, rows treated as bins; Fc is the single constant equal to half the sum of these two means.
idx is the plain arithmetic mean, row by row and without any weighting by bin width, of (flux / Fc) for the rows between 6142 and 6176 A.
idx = 0.8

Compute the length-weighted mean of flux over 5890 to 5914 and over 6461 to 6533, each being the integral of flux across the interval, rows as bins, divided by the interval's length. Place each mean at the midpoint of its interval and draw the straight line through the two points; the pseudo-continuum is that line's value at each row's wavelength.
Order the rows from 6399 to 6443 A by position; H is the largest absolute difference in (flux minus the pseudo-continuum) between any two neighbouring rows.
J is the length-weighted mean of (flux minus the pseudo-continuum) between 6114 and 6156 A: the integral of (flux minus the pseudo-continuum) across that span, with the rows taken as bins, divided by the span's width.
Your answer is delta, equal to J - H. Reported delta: 1.1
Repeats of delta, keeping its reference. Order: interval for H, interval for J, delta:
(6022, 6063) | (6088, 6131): 1.4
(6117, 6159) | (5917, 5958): 0.3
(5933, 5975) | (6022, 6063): 1.5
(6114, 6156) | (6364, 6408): -3.0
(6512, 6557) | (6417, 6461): -1.7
